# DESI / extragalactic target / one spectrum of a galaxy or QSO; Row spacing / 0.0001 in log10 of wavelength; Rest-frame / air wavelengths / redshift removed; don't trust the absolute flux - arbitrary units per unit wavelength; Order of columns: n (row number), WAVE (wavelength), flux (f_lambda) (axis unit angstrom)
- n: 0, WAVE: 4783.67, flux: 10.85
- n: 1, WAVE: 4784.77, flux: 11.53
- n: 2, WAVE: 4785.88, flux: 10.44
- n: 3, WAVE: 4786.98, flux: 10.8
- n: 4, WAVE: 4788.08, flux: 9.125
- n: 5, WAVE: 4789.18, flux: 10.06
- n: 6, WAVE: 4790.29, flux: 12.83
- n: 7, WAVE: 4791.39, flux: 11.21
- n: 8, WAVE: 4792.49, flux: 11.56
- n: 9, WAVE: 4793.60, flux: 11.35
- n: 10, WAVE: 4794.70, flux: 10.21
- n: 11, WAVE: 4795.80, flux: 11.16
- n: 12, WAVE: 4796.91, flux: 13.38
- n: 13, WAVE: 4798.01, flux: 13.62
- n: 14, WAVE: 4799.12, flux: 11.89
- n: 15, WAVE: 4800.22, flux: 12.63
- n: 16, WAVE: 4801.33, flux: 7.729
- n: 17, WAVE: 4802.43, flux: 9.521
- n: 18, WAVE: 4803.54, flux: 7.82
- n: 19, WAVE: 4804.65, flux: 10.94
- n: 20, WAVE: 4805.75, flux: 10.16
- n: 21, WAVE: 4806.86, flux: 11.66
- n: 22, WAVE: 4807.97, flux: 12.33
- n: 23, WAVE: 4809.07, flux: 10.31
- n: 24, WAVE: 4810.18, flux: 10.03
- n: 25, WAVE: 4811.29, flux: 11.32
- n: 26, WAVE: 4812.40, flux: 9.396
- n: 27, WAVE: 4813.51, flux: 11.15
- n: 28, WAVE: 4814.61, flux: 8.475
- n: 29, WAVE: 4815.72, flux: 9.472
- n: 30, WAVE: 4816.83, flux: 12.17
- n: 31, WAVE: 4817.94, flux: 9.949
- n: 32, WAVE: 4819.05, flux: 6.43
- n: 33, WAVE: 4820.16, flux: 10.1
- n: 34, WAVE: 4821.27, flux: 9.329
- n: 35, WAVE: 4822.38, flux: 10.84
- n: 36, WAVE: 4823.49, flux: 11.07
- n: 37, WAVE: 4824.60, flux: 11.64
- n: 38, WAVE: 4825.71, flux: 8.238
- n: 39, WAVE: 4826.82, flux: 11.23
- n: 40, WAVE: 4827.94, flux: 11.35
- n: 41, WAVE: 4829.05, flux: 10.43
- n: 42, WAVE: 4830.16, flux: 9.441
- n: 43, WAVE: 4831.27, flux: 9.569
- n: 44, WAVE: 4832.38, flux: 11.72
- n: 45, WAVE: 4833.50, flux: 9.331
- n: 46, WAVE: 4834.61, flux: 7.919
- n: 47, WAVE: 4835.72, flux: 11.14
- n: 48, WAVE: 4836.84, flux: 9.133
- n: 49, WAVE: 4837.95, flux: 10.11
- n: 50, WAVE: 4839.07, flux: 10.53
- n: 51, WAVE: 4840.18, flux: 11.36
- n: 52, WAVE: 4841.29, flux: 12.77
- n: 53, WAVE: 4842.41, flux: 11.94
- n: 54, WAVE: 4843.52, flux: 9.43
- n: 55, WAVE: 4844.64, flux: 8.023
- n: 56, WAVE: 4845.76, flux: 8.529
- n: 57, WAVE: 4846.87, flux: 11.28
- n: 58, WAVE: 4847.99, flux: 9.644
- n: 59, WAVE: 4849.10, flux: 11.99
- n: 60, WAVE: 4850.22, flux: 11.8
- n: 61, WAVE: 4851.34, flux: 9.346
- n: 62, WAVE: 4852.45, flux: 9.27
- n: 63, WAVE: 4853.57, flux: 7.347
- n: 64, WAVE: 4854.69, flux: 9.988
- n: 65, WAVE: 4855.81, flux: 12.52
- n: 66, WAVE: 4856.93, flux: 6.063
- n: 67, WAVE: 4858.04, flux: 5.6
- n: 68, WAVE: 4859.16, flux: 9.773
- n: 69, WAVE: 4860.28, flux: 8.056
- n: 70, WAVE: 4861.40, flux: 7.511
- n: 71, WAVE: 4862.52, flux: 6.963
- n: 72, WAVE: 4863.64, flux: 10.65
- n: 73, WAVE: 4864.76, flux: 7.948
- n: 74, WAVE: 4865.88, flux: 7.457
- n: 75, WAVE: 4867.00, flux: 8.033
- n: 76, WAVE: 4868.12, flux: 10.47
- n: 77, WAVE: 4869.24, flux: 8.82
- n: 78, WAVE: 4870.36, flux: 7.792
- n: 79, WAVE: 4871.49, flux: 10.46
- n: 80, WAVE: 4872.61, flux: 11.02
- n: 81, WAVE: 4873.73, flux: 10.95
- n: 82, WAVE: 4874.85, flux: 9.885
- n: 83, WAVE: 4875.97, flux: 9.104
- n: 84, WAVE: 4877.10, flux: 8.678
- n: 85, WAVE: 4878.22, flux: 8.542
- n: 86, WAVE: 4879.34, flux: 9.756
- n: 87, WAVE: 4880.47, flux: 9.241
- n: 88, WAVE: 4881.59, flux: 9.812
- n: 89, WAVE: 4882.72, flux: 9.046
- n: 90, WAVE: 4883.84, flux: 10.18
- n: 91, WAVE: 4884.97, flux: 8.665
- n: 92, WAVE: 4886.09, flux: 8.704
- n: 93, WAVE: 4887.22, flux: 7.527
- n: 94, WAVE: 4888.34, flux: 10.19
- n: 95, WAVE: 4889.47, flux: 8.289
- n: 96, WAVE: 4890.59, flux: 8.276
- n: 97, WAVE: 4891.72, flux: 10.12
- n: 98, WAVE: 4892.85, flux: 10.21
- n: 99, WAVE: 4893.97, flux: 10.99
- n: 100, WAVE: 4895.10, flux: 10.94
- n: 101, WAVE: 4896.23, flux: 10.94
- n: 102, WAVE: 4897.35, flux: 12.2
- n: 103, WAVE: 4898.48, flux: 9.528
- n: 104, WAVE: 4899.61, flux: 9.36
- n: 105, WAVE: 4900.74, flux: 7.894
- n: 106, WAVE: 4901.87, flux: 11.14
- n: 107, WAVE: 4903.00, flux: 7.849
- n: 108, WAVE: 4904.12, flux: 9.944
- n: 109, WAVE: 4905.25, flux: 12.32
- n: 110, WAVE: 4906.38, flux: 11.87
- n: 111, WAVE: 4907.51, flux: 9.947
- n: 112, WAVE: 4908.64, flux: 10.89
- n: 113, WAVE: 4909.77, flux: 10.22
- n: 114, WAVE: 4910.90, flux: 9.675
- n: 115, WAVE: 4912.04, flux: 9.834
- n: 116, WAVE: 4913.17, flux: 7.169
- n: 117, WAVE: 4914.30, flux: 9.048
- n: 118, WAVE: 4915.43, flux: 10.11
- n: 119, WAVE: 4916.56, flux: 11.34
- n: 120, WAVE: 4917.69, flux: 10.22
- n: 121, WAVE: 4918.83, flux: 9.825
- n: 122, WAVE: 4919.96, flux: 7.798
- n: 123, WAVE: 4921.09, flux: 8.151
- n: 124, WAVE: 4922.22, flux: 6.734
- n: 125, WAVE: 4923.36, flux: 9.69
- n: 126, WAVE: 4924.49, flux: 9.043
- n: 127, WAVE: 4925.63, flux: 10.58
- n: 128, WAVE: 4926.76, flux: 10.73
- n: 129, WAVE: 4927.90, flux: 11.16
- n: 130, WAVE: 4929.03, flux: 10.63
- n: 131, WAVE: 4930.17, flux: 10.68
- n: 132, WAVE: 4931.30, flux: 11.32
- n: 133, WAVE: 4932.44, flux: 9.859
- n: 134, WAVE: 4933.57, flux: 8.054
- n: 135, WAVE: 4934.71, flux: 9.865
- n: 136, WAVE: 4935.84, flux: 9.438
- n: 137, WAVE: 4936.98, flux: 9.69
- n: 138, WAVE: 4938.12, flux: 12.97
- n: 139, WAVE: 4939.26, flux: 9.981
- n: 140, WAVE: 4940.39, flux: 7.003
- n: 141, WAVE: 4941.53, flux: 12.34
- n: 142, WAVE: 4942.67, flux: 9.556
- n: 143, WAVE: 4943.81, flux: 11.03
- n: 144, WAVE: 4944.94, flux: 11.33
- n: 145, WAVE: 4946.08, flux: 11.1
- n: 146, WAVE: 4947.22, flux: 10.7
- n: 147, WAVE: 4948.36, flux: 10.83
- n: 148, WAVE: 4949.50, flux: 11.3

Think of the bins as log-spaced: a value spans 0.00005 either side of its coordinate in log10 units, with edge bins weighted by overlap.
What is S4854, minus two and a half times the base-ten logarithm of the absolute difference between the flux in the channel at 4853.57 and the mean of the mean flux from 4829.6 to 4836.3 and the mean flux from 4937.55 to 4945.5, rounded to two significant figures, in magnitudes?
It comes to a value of -1.1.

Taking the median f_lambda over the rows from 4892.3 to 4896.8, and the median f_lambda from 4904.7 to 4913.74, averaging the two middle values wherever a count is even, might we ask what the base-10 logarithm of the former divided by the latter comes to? 0.035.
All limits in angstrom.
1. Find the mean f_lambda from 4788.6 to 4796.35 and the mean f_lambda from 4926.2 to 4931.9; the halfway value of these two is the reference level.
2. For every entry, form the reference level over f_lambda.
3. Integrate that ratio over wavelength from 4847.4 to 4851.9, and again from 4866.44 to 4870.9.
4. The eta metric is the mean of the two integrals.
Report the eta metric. 5.2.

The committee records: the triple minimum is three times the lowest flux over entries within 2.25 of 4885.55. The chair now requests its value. 22.6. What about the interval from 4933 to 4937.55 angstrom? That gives 24.2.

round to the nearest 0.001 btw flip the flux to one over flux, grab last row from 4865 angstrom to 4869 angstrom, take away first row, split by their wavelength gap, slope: -0.017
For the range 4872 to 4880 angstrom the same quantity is 0.002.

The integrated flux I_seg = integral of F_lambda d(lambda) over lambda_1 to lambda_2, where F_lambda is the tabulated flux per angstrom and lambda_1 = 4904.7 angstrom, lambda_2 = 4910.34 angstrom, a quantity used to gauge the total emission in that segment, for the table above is 62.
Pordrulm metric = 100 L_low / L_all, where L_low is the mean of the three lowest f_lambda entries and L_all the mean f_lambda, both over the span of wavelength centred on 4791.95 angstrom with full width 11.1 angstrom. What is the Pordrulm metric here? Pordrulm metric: 88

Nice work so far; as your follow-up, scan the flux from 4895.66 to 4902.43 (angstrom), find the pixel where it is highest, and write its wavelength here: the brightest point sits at 4897.35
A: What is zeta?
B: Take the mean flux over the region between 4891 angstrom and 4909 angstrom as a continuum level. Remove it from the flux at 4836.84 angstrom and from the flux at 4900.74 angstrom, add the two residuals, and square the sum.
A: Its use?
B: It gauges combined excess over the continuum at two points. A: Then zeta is 14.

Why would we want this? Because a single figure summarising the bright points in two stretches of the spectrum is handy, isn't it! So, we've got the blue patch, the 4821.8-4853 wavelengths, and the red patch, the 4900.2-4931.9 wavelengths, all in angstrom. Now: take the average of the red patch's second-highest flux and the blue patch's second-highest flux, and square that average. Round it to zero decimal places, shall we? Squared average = 142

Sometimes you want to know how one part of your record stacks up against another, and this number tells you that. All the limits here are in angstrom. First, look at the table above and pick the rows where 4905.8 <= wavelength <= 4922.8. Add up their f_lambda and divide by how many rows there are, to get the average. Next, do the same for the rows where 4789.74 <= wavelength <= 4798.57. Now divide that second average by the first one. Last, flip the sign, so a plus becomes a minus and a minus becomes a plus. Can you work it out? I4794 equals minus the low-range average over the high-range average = -1.25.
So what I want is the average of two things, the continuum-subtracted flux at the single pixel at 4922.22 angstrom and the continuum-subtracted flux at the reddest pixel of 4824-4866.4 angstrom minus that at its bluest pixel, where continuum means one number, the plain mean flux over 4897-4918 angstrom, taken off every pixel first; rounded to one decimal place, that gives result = -3.7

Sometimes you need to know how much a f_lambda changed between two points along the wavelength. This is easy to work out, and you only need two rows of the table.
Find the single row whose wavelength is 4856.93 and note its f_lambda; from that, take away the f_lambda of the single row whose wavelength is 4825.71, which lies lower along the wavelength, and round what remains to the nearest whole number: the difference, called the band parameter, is -2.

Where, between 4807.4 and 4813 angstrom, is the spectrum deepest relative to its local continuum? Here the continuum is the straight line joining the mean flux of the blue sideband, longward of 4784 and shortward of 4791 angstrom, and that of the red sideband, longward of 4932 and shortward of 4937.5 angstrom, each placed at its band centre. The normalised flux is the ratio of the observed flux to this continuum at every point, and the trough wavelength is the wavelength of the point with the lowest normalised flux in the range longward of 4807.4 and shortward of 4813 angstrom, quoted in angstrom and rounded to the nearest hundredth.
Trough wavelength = 4812.40 angstrom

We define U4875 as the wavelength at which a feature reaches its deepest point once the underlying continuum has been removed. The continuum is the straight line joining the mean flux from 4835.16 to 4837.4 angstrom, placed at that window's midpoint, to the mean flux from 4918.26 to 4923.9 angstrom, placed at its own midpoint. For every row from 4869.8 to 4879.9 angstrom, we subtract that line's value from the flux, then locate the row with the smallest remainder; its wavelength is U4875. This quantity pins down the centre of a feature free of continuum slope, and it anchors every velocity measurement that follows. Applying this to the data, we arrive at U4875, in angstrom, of 4870.36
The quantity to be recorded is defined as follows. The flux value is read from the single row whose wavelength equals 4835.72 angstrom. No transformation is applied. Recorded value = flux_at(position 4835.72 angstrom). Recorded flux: 11.14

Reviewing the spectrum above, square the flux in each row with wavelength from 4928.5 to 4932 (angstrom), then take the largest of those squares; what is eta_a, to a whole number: 128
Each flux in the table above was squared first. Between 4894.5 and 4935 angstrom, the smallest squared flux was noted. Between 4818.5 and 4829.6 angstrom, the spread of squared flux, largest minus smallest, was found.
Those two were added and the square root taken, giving 11.8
